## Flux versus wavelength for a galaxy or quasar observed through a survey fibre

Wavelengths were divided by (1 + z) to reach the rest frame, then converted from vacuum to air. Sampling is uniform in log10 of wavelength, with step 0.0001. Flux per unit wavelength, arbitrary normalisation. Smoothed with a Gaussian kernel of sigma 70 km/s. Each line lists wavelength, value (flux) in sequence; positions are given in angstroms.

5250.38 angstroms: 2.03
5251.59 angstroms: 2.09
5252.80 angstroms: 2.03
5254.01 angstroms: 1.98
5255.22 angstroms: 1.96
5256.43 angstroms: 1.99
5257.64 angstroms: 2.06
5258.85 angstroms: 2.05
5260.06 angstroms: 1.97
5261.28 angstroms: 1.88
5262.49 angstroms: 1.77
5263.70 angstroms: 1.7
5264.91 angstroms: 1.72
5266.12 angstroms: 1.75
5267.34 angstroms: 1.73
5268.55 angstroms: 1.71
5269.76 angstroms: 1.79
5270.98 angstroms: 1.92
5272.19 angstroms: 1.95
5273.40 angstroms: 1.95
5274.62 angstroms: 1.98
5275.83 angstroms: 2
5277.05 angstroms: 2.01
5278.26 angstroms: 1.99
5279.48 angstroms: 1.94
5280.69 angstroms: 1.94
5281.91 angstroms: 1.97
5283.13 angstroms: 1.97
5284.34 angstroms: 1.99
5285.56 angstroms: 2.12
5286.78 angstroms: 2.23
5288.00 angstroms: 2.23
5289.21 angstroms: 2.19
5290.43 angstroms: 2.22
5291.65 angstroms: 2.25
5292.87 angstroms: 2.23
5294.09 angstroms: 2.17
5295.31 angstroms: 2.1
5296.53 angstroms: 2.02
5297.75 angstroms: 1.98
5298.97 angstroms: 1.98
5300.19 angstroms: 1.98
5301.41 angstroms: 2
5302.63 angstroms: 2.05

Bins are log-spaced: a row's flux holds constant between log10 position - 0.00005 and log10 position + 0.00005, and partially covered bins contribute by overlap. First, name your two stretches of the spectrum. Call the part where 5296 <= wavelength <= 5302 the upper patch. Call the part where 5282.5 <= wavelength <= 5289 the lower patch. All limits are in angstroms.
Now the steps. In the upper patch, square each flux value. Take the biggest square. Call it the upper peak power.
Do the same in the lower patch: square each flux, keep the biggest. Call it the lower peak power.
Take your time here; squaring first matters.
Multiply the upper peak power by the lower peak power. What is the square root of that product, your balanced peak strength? 4.50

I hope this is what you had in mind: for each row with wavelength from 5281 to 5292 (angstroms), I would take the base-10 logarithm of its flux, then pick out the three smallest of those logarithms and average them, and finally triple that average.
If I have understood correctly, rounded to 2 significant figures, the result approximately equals 0.89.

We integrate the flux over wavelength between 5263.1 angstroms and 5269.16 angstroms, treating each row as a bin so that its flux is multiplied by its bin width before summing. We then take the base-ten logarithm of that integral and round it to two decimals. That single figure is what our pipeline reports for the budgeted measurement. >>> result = 1.02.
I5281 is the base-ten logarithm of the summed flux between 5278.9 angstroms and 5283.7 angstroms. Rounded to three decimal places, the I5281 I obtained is 0.893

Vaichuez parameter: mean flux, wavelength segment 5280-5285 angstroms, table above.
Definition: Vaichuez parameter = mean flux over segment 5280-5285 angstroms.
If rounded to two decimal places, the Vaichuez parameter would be 1.97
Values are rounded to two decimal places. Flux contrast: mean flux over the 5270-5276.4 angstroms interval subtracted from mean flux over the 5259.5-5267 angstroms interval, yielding -0.16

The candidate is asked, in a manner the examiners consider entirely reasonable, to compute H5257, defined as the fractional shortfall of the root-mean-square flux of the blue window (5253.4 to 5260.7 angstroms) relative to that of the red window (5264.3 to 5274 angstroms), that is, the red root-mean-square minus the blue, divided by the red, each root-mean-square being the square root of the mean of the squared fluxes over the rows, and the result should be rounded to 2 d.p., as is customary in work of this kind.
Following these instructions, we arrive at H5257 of -0.10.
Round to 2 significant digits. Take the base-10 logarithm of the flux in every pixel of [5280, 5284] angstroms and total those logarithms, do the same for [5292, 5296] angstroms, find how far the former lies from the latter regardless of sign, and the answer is 0.13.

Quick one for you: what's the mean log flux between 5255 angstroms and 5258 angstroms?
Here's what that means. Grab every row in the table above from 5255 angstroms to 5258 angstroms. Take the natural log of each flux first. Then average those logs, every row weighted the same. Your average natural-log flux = 0.695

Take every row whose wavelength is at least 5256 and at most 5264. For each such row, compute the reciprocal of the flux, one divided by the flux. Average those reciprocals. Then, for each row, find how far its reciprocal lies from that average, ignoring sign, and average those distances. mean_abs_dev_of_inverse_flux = 0.032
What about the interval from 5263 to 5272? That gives 0.017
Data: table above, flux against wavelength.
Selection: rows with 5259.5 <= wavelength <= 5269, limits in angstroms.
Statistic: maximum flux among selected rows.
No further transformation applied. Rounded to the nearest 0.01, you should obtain 1.97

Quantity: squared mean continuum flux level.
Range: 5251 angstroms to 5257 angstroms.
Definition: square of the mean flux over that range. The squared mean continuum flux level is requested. 4.04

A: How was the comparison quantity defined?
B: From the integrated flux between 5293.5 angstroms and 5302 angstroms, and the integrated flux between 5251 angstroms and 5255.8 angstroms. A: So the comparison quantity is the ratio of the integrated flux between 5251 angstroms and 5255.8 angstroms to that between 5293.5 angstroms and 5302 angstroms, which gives 0.56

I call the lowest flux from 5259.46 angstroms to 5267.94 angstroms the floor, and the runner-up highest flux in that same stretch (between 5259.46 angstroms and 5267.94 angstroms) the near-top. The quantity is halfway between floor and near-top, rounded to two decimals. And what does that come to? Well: 1.79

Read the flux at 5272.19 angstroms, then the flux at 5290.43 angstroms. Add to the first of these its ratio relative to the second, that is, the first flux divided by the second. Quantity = 2.83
